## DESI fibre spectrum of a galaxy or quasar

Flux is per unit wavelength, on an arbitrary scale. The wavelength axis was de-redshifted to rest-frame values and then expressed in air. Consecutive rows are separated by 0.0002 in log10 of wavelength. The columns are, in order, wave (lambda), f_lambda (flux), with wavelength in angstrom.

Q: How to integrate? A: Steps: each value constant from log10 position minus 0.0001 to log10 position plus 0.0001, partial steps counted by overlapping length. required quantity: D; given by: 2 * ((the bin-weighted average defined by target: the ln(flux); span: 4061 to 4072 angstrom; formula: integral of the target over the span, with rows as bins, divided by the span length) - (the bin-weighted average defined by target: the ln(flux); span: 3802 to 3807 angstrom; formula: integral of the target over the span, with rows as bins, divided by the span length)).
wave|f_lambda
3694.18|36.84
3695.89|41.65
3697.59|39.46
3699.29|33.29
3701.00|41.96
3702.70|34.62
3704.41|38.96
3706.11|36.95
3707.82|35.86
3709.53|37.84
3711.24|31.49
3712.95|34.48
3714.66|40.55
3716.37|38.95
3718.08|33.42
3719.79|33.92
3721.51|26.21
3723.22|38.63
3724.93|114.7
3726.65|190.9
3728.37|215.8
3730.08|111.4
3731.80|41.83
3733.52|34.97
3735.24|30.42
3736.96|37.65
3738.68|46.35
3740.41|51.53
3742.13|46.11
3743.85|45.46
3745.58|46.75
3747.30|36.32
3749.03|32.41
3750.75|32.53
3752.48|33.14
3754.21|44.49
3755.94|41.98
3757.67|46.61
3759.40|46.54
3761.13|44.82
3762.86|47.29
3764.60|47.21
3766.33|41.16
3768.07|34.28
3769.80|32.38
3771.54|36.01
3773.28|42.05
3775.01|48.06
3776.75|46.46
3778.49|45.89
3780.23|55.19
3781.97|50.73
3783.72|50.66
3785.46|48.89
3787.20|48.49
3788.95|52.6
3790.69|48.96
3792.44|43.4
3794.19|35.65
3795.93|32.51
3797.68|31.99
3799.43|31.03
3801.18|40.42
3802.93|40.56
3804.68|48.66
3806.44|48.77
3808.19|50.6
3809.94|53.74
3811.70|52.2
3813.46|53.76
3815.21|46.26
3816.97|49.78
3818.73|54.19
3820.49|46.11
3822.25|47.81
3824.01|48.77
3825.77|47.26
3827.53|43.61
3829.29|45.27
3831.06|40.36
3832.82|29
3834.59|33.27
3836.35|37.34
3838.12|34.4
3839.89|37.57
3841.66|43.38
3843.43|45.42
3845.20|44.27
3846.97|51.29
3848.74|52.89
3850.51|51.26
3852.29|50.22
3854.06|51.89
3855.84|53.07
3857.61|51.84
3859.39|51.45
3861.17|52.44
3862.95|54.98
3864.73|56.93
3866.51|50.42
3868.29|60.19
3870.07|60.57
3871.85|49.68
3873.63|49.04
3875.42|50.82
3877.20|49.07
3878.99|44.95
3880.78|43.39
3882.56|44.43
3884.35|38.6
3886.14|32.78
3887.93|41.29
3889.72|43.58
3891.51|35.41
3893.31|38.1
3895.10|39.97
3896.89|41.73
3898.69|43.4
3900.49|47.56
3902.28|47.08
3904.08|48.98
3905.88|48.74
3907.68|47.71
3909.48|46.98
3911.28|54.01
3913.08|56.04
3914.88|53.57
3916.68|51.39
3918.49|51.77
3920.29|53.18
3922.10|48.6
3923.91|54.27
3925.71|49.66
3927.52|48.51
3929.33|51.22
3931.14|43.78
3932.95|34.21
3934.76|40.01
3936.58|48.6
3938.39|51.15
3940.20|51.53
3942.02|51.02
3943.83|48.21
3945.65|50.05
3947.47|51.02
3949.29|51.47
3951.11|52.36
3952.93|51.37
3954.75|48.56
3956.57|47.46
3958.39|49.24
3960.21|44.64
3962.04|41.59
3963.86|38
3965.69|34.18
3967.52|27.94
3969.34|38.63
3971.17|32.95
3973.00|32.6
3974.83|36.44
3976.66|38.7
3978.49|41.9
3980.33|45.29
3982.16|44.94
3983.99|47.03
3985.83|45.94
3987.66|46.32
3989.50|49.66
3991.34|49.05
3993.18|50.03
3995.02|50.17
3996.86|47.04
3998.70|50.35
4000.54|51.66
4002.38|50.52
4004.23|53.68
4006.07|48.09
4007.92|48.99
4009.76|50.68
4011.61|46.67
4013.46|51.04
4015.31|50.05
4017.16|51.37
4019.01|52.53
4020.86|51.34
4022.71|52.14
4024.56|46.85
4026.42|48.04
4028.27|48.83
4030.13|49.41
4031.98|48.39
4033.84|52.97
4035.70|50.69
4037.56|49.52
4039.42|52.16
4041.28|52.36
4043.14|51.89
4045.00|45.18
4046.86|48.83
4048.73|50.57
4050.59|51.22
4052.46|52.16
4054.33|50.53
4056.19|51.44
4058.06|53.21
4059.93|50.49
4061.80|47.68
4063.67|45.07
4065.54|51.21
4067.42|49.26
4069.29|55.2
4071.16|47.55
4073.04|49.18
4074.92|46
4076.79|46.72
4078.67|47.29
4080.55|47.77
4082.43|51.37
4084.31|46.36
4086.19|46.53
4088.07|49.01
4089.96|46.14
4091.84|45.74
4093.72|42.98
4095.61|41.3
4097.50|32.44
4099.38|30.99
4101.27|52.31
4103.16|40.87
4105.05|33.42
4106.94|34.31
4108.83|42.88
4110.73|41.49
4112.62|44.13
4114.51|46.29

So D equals 0.2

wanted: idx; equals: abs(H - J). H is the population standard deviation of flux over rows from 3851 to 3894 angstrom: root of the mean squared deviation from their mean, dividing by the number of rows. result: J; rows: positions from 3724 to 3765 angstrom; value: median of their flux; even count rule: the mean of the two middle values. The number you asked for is 39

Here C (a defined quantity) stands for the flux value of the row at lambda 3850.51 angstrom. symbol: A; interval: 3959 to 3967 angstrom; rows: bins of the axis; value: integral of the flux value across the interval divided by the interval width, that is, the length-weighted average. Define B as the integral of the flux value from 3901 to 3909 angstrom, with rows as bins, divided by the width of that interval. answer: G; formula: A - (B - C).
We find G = 43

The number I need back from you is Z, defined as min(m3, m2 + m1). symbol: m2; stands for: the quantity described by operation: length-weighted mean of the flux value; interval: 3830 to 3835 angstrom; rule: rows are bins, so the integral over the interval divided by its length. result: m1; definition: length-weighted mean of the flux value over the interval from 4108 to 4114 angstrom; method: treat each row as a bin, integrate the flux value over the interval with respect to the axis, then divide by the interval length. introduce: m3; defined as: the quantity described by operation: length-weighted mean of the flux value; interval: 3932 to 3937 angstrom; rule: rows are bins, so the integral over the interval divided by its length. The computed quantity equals 40.2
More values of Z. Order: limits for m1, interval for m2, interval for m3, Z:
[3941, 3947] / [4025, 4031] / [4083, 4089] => 47.6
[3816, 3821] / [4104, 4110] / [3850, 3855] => 51.1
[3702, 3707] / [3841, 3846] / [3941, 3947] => 49.8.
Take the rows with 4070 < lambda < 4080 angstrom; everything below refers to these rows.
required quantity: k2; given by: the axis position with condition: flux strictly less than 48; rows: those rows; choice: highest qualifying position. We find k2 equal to 4078.67 angstrom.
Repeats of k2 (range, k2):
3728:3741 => 3738.68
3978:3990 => 3987.66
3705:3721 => 3719.79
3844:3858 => 3845.20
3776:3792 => 3778.49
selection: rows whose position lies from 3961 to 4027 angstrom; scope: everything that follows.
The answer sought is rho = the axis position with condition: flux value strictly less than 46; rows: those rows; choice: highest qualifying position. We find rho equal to 3985.83 angstrom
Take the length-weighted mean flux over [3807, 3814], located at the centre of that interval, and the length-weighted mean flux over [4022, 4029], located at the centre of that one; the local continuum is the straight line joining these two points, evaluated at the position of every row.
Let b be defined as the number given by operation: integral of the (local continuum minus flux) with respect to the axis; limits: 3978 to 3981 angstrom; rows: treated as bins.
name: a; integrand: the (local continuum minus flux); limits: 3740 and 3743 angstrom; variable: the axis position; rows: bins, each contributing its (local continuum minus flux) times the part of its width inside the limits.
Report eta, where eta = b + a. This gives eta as 33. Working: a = 15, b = 18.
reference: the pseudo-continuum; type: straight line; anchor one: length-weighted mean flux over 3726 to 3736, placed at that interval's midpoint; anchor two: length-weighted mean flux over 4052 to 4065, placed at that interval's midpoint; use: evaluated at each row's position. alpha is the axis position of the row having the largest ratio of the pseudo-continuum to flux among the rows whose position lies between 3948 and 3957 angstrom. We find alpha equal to 3956.57 angstrom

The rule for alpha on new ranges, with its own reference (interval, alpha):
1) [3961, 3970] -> 3967.52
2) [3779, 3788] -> 3787.20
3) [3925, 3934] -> 3932.95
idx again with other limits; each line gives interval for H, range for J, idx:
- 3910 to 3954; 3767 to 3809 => 42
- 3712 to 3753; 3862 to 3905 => 3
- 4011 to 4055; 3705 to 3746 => 37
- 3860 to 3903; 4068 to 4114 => 39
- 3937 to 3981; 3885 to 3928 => 41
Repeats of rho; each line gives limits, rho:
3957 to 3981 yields 3980.33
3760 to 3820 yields 3802.93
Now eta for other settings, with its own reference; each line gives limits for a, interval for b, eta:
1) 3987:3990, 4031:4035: -3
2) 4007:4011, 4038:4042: -15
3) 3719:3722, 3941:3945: 72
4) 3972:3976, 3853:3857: 57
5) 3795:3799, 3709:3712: 140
